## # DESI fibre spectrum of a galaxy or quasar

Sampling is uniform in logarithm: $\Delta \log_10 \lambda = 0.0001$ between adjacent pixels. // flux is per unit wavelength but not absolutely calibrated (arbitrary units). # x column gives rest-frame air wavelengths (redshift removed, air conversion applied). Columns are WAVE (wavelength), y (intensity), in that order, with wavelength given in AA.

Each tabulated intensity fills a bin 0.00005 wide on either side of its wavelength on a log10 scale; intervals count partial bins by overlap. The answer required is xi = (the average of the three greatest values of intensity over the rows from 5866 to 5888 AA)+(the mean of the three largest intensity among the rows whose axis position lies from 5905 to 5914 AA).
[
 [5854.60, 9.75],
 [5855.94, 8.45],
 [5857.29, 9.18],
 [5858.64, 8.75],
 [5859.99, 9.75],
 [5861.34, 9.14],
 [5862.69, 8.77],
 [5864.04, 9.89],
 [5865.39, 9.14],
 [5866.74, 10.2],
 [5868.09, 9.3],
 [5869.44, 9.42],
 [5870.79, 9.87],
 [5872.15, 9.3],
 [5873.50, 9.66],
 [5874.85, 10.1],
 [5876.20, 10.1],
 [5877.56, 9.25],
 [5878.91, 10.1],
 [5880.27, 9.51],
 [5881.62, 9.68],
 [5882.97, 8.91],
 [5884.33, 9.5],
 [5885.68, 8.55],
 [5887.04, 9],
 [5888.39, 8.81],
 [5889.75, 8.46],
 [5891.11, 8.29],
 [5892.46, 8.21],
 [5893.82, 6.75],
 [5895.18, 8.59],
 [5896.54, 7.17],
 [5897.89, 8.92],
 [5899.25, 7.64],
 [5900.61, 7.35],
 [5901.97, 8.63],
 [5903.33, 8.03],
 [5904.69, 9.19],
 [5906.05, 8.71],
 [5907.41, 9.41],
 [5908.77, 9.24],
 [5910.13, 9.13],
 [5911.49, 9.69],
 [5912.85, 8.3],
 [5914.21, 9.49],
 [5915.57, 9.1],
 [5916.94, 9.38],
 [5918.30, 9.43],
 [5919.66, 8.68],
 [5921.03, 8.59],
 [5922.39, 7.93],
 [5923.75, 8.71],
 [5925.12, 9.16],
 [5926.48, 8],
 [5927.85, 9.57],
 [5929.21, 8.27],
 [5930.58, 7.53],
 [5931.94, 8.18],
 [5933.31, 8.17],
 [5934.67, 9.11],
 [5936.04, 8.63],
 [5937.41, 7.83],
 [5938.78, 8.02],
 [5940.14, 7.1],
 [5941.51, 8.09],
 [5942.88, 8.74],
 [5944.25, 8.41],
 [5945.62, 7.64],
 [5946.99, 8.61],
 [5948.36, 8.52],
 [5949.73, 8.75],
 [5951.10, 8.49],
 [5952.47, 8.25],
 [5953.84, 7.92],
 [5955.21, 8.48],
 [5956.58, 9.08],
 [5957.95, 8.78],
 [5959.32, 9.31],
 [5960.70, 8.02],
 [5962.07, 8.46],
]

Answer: 19.6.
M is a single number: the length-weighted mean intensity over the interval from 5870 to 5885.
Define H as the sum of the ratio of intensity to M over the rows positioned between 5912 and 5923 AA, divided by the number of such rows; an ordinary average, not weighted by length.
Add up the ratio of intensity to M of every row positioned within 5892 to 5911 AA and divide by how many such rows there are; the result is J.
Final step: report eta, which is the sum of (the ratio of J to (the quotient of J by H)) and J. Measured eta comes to 1.79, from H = 0.92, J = 0.87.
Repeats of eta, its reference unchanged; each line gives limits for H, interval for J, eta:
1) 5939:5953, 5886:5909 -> 1.73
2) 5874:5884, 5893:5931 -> 1.90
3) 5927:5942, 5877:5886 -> 1.83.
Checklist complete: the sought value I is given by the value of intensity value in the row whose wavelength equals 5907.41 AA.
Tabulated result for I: 9.41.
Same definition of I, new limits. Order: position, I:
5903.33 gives 8.03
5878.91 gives 10.1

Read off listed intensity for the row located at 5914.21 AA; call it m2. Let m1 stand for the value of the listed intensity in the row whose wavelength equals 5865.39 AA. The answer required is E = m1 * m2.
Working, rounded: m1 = 9.14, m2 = 9.49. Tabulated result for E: 86.7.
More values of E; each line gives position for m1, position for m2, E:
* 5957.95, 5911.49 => 85.1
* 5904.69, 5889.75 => 77.7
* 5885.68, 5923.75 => 74.5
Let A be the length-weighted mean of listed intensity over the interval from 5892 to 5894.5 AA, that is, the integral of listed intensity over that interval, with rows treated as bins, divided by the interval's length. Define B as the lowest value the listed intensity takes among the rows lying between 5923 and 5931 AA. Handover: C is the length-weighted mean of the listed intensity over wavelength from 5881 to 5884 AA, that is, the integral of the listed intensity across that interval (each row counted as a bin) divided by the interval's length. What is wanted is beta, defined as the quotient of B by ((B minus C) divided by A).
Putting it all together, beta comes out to -31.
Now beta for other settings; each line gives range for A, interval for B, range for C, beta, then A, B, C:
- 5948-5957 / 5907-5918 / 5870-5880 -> -49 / 8.5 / 8.3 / 9.75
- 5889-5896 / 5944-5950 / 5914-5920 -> -39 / 8.0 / 7.64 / 9.22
